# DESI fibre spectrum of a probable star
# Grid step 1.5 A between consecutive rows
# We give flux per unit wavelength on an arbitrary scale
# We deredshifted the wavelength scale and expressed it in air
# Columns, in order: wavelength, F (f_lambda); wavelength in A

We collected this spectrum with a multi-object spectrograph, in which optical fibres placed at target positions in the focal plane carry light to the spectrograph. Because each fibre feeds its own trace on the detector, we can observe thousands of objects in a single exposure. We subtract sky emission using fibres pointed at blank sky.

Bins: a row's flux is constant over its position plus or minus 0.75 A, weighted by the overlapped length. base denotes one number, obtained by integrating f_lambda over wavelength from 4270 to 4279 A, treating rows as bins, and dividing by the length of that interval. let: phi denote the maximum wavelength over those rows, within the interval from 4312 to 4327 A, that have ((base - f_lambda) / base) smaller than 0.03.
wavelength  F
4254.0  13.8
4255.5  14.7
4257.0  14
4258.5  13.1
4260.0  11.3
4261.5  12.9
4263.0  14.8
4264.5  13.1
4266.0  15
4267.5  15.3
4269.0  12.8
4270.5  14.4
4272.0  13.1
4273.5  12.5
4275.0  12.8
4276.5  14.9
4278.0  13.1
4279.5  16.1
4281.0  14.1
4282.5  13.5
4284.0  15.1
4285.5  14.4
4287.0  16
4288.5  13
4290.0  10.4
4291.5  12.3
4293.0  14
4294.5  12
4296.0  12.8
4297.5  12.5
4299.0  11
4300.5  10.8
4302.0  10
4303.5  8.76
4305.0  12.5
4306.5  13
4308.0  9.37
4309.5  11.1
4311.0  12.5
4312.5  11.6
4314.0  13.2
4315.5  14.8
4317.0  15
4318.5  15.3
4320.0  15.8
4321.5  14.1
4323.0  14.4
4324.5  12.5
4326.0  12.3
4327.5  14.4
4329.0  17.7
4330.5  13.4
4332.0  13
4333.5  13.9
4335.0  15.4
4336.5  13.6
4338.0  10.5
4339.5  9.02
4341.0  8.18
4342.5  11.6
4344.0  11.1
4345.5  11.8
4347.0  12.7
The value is 4323.0 A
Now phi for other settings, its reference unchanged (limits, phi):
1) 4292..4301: 4293.0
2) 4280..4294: 4293.0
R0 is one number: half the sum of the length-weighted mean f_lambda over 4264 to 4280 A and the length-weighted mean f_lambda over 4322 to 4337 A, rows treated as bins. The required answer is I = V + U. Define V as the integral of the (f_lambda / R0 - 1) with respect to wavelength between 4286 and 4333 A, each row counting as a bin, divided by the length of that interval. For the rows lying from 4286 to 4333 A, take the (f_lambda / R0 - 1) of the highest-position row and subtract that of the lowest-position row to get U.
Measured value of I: -0.3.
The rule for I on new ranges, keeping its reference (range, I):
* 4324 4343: -0.2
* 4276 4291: -0.3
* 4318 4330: 0.2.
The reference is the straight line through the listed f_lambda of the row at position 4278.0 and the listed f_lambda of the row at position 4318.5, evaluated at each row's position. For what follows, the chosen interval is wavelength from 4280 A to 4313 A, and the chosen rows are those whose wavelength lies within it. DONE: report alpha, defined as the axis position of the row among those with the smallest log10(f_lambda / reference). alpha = 4303.5 A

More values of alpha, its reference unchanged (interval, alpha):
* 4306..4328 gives 4308.0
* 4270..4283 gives 4273.5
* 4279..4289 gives 4288.5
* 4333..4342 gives 4341.0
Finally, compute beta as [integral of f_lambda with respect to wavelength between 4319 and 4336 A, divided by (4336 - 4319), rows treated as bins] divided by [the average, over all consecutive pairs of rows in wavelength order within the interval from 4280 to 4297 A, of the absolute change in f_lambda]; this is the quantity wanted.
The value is 8.6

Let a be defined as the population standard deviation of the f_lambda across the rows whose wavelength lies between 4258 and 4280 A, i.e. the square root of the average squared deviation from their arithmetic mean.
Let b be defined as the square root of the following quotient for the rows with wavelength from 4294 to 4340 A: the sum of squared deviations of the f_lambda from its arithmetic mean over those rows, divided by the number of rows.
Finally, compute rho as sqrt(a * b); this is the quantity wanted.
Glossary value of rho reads 1.62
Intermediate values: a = 1.27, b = 2.07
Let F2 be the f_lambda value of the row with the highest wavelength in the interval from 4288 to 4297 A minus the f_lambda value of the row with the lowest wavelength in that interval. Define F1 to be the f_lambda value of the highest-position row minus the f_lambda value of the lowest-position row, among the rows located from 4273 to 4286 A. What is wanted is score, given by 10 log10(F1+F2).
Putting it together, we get 2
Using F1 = 1.9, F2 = -0.2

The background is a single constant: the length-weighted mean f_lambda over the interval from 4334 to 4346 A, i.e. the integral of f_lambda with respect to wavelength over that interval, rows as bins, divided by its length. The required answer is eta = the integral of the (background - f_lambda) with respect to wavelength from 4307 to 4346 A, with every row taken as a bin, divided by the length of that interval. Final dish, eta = -1.5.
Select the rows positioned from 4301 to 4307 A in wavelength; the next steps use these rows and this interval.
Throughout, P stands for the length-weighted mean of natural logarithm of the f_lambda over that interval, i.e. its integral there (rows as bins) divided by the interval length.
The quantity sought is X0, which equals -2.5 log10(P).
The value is -0.94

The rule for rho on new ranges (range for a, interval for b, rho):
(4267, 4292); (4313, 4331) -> 1.44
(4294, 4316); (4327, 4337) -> 1.52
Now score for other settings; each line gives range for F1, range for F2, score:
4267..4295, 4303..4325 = -4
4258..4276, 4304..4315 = -4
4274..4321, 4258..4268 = 7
